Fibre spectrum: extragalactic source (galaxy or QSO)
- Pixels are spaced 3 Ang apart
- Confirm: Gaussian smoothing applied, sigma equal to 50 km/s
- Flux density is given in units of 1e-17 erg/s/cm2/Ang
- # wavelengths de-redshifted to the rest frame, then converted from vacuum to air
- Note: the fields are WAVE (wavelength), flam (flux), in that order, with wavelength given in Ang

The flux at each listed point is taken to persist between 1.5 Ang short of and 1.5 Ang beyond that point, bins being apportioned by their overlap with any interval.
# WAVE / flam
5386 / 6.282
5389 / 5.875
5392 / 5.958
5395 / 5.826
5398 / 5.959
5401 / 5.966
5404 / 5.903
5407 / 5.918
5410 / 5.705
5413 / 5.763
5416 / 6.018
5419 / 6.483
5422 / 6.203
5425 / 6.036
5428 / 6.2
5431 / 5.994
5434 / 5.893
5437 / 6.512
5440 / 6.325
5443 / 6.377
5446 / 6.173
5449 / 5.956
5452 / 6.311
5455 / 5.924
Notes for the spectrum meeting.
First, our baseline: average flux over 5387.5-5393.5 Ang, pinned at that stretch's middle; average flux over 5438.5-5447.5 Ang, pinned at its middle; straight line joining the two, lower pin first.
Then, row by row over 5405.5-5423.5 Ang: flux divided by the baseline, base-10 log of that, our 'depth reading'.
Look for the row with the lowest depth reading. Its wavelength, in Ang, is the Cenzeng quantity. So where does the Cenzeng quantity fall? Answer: 5410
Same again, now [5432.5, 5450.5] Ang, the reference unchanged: 5449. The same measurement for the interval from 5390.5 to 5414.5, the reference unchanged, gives 5410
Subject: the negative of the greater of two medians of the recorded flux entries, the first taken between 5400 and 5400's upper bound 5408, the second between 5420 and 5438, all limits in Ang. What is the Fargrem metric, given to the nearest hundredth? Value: -6.12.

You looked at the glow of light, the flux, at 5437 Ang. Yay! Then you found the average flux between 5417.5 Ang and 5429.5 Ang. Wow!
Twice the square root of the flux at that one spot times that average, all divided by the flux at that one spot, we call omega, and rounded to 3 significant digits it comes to 1.96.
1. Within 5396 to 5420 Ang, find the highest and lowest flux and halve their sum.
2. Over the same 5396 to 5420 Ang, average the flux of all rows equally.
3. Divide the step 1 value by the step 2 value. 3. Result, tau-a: 1.02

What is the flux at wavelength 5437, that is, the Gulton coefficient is 6.512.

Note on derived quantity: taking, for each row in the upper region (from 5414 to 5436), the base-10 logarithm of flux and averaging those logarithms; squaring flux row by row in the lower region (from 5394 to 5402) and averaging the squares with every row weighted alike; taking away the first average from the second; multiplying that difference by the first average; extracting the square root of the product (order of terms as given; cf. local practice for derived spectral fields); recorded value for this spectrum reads 5.19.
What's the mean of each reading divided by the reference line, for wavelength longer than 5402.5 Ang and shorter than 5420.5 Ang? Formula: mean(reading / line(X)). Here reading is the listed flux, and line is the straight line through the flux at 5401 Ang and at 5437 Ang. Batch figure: 0.974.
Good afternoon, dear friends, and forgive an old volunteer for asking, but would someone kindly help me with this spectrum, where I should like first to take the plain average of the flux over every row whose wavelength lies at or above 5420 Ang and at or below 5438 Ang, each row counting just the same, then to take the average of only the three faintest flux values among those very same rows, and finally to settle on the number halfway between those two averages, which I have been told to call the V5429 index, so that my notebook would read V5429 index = 6.06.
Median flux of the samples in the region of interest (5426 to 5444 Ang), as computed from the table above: 6.26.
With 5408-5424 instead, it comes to 6.02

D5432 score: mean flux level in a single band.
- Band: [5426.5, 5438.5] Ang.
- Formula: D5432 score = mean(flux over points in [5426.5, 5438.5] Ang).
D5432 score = 6.15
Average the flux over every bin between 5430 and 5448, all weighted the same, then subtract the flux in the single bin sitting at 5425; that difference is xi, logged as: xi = 0.18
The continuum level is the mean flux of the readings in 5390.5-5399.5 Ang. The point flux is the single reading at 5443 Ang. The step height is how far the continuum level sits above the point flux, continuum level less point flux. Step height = -0.46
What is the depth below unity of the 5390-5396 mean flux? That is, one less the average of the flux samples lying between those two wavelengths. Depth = -4.9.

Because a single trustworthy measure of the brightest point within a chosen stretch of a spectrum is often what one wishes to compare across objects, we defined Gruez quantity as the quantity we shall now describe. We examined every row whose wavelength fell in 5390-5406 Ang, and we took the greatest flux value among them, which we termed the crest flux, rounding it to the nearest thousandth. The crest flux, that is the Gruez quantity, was 5.966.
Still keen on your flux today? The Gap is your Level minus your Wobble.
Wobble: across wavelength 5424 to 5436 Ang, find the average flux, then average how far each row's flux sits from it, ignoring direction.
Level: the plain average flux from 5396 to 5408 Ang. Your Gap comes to 5.85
